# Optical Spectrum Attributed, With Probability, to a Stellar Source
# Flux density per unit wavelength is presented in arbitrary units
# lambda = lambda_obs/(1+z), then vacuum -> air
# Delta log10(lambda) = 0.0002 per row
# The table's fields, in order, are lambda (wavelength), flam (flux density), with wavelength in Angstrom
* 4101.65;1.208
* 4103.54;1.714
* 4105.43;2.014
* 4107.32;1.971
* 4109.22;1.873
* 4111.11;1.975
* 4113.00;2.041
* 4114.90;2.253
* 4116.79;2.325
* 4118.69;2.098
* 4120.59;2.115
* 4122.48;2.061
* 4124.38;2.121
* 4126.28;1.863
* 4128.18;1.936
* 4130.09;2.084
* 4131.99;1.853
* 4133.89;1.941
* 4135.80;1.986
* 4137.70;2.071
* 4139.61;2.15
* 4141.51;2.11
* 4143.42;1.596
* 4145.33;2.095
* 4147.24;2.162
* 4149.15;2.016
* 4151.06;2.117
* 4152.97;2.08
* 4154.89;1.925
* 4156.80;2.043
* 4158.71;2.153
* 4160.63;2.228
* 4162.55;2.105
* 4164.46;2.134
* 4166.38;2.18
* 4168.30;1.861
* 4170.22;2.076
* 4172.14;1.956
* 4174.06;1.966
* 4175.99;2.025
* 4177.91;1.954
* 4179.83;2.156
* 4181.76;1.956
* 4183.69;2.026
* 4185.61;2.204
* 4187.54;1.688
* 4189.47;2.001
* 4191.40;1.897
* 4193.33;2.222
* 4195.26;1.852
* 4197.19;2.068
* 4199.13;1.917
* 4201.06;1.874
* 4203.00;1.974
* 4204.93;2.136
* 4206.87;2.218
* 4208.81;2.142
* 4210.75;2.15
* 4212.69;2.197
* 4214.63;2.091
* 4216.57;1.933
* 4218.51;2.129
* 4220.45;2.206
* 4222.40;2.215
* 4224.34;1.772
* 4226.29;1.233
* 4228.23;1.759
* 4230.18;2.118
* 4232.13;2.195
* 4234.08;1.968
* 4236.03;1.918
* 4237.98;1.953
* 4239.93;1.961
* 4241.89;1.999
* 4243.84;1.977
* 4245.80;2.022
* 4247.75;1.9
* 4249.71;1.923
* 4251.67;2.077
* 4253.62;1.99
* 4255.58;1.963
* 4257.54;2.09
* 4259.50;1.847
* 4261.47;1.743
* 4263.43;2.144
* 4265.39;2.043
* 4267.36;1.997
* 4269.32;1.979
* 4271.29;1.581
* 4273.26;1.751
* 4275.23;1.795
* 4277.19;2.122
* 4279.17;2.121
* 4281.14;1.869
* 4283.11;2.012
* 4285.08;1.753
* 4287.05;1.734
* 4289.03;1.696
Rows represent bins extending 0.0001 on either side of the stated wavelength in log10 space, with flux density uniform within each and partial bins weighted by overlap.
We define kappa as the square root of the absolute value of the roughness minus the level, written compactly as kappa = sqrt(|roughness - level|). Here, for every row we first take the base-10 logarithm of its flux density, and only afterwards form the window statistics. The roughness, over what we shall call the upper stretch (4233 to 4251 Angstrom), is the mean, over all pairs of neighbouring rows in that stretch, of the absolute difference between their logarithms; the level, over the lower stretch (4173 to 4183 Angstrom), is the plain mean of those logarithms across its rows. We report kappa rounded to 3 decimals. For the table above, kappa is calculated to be 0.542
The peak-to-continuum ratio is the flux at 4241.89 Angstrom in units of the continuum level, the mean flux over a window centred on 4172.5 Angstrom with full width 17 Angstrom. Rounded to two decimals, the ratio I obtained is 0.98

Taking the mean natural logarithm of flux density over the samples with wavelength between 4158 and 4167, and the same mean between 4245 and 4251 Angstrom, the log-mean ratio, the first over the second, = 1.15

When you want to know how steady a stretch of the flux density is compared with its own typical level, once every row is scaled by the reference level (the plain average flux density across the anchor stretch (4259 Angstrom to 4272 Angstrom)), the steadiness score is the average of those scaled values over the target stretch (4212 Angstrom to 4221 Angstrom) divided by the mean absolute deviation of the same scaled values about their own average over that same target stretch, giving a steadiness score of 27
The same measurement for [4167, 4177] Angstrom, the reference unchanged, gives 34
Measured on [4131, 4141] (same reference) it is 23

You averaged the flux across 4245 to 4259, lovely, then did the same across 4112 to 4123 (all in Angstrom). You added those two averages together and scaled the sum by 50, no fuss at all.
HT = 207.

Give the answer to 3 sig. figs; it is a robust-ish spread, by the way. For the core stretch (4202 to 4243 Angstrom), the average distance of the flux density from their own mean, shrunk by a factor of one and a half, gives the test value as 0.105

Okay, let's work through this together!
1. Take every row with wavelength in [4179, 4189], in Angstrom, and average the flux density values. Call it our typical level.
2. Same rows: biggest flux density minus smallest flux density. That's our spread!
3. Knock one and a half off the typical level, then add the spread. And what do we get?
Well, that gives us 1.02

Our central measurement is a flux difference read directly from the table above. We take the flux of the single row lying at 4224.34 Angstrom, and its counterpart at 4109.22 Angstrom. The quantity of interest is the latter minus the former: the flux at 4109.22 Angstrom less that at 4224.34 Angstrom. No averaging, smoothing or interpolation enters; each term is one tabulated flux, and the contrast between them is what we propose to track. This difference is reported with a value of 0.10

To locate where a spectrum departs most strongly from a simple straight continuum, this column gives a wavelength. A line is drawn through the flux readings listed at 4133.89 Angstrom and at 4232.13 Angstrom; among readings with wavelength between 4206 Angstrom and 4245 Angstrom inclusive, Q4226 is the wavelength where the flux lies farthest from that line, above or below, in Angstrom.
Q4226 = 4226.29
